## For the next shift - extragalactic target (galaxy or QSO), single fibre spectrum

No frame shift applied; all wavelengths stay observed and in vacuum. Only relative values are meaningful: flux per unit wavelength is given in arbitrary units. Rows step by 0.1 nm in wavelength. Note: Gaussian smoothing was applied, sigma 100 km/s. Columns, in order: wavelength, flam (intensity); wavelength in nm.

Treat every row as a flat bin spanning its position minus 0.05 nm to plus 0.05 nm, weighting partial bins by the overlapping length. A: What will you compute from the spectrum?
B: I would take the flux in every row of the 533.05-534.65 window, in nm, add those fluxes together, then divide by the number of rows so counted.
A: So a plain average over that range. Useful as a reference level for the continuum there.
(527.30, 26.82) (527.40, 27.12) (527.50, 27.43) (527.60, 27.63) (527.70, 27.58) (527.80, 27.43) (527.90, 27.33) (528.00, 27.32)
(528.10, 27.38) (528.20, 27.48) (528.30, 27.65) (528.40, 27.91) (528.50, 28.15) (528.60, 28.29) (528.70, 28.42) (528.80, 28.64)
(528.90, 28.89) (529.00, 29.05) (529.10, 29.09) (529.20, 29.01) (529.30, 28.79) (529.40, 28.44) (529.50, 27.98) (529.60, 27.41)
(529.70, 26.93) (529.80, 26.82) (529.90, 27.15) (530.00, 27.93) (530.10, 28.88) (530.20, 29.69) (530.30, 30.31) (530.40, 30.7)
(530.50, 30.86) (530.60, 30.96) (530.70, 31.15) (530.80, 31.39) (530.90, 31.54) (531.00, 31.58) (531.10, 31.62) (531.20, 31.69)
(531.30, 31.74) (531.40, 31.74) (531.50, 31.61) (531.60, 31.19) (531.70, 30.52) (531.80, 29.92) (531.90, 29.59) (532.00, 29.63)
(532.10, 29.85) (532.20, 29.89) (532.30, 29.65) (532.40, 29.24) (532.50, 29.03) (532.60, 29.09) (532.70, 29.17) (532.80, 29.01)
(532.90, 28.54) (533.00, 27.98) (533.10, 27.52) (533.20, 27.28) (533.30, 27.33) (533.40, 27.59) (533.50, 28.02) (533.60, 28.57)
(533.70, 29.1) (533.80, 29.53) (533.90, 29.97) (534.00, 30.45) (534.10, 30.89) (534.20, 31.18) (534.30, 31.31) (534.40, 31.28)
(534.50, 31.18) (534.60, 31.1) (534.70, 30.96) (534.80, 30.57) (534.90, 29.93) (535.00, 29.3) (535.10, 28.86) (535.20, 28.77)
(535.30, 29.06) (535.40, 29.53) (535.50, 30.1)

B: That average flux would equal 29.5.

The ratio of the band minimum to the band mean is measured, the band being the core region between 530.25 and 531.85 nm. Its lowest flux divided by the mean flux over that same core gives 0.960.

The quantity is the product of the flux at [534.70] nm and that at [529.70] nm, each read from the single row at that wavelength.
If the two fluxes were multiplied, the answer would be 834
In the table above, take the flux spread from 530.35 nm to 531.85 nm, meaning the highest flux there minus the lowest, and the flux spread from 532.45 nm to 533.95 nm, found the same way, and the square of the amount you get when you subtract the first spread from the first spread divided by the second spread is 1.3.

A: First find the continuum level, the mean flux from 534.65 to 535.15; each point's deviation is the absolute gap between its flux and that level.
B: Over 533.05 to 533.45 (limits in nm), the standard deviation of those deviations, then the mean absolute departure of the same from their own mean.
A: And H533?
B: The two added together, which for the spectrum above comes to 0.3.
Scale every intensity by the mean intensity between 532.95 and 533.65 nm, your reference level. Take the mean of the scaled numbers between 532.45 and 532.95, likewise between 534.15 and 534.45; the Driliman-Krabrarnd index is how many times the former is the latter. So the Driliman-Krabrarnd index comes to 0.927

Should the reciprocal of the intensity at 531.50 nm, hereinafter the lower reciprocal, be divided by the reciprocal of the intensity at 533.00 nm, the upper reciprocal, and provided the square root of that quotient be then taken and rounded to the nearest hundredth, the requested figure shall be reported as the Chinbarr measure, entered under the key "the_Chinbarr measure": 0.94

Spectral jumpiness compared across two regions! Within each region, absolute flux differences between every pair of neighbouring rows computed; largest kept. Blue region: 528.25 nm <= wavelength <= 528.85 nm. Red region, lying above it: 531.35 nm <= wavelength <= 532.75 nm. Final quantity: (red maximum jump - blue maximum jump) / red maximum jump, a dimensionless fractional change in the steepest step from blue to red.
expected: 0.6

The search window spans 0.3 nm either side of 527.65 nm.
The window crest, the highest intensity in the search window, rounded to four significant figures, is 27.63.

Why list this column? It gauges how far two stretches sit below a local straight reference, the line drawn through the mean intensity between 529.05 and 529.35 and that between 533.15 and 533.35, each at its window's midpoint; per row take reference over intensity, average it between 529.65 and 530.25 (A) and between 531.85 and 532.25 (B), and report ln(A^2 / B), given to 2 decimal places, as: 0.12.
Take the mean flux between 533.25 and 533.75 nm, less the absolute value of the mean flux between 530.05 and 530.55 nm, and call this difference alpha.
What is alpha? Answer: -2.0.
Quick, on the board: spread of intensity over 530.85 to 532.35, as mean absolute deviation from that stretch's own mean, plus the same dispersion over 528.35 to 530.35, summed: 1.55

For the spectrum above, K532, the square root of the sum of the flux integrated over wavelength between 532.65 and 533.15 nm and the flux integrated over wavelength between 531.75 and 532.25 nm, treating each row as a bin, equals 5.40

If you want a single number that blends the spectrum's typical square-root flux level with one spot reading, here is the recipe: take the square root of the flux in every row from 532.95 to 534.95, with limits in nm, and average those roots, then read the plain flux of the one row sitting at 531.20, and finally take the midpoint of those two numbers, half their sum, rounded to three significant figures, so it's 18.6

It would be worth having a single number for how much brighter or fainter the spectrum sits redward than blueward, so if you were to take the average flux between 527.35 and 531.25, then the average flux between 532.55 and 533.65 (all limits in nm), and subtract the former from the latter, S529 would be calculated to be -0.6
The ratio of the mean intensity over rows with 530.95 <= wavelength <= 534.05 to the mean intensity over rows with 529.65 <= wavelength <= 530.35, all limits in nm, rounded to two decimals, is 1.05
